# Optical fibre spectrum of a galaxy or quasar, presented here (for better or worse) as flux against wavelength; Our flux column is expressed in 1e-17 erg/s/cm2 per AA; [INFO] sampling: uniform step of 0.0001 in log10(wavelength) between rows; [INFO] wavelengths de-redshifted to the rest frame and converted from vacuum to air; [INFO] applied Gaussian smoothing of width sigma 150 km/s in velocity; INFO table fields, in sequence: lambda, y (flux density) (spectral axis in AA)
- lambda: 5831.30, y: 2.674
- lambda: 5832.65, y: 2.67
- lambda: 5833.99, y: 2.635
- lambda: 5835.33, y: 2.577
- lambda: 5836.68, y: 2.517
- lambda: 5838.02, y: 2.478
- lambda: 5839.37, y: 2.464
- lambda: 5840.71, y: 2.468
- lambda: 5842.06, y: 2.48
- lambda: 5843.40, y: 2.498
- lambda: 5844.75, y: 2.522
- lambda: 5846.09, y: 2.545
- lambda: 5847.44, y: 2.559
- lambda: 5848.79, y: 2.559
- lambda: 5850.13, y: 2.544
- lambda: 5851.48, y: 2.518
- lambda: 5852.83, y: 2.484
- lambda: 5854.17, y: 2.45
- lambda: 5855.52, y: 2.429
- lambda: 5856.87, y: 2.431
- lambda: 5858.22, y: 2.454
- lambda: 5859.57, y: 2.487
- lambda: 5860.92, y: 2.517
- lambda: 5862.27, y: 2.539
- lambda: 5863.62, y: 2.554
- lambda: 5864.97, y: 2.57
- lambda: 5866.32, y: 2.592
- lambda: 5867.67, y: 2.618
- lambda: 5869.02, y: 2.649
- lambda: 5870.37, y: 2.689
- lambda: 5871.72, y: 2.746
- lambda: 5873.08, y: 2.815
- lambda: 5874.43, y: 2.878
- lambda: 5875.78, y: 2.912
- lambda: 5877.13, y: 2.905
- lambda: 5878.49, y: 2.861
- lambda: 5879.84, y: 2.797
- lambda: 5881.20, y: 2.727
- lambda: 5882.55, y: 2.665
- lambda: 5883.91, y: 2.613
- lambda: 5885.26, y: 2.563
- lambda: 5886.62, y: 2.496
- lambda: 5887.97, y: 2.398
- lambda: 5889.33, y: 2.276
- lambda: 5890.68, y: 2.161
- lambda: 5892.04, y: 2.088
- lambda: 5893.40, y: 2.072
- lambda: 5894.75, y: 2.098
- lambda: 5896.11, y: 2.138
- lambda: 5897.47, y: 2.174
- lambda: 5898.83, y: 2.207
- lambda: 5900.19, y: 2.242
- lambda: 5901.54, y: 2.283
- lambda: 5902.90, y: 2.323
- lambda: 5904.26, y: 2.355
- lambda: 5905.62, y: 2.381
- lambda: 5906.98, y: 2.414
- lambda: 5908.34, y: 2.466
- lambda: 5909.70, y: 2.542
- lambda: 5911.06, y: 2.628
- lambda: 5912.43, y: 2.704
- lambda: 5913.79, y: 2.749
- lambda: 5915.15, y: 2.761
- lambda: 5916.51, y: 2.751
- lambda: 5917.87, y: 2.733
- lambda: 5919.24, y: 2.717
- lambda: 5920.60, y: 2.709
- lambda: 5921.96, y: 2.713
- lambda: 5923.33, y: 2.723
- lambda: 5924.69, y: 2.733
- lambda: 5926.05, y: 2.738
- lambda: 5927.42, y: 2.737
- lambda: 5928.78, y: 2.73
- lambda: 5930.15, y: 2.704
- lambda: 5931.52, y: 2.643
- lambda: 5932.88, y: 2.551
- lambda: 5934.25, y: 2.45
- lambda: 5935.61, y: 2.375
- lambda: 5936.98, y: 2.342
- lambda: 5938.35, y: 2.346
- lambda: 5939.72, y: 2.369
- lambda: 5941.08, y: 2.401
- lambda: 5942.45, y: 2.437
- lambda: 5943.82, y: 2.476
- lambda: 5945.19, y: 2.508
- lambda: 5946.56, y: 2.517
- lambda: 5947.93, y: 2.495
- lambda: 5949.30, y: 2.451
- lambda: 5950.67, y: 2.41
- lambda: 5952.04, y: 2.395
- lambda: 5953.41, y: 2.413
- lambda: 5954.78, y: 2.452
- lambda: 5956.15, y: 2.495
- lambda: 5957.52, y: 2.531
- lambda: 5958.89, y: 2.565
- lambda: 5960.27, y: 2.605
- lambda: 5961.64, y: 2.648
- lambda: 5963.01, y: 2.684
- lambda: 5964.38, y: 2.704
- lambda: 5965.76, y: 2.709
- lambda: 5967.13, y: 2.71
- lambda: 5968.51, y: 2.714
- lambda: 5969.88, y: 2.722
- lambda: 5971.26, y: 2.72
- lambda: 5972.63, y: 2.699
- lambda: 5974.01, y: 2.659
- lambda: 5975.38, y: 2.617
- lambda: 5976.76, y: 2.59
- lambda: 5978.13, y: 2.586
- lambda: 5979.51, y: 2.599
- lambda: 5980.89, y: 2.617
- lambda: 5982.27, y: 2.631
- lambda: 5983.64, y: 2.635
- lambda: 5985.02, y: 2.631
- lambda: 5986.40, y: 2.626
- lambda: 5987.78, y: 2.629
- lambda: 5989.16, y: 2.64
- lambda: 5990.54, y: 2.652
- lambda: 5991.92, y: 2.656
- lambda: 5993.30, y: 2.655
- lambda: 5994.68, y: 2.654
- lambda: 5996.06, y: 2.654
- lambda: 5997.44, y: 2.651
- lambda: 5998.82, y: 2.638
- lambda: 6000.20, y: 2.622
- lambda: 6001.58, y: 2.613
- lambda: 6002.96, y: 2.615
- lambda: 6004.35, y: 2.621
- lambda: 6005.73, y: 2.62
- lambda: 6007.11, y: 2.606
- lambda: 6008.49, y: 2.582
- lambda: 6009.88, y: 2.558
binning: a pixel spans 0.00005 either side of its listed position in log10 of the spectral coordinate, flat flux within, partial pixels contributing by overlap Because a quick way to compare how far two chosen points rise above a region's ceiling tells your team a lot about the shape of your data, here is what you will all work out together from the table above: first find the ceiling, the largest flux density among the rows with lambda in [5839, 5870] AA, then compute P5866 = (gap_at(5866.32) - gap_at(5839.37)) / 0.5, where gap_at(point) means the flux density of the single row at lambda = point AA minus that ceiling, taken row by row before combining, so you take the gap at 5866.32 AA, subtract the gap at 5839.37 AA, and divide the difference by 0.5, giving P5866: 0.3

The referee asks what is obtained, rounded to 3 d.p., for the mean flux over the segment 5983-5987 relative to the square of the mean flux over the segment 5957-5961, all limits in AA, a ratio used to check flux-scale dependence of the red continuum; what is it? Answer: 0.399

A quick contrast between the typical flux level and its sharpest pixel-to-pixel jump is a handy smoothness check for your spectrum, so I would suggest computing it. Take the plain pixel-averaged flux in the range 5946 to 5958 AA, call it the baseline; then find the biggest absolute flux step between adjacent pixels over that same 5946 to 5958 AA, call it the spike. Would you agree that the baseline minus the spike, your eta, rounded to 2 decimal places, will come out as 2.42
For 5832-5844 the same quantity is 2.47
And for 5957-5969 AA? 2.61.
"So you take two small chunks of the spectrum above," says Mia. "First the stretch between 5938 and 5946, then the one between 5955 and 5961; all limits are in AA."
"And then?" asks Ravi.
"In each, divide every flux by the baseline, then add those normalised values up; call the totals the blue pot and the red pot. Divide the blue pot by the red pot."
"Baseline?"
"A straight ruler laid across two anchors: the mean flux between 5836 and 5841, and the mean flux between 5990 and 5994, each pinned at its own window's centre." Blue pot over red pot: 1.4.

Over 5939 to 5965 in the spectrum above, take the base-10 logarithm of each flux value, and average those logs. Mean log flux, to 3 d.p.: 0.398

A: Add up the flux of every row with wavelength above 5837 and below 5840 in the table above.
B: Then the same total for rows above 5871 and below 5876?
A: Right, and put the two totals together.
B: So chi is 16.3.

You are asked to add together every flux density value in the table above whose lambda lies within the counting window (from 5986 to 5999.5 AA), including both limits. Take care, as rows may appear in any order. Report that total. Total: 26.5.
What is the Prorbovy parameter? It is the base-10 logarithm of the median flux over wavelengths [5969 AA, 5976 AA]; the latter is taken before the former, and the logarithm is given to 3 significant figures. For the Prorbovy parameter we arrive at 0.431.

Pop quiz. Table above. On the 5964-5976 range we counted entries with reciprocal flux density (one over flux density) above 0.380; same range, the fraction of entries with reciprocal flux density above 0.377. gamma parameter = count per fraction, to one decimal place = 9.0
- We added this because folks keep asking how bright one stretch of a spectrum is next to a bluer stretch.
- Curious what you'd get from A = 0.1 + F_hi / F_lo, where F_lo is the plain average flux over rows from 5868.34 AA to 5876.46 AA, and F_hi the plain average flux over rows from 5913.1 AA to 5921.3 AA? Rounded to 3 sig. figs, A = 1.08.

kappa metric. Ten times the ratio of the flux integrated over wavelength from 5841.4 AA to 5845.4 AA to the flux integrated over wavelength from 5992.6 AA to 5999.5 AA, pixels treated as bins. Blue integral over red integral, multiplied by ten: 5.5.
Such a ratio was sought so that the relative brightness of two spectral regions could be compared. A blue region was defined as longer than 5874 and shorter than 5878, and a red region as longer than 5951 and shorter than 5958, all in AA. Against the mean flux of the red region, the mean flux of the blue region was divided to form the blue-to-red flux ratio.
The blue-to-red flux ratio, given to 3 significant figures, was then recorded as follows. 1.18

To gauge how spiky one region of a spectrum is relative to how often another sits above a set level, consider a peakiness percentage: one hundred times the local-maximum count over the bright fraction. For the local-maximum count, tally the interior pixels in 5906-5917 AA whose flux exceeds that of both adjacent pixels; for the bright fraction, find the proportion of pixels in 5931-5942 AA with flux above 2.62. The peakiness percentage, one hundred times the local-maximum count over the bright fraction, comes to 800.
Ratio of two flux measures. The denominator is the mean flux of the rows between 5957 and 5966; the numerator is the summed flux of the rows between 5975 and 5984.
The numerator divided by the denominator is 6.94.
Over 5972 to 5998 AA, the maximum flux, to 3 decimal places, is 2.699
